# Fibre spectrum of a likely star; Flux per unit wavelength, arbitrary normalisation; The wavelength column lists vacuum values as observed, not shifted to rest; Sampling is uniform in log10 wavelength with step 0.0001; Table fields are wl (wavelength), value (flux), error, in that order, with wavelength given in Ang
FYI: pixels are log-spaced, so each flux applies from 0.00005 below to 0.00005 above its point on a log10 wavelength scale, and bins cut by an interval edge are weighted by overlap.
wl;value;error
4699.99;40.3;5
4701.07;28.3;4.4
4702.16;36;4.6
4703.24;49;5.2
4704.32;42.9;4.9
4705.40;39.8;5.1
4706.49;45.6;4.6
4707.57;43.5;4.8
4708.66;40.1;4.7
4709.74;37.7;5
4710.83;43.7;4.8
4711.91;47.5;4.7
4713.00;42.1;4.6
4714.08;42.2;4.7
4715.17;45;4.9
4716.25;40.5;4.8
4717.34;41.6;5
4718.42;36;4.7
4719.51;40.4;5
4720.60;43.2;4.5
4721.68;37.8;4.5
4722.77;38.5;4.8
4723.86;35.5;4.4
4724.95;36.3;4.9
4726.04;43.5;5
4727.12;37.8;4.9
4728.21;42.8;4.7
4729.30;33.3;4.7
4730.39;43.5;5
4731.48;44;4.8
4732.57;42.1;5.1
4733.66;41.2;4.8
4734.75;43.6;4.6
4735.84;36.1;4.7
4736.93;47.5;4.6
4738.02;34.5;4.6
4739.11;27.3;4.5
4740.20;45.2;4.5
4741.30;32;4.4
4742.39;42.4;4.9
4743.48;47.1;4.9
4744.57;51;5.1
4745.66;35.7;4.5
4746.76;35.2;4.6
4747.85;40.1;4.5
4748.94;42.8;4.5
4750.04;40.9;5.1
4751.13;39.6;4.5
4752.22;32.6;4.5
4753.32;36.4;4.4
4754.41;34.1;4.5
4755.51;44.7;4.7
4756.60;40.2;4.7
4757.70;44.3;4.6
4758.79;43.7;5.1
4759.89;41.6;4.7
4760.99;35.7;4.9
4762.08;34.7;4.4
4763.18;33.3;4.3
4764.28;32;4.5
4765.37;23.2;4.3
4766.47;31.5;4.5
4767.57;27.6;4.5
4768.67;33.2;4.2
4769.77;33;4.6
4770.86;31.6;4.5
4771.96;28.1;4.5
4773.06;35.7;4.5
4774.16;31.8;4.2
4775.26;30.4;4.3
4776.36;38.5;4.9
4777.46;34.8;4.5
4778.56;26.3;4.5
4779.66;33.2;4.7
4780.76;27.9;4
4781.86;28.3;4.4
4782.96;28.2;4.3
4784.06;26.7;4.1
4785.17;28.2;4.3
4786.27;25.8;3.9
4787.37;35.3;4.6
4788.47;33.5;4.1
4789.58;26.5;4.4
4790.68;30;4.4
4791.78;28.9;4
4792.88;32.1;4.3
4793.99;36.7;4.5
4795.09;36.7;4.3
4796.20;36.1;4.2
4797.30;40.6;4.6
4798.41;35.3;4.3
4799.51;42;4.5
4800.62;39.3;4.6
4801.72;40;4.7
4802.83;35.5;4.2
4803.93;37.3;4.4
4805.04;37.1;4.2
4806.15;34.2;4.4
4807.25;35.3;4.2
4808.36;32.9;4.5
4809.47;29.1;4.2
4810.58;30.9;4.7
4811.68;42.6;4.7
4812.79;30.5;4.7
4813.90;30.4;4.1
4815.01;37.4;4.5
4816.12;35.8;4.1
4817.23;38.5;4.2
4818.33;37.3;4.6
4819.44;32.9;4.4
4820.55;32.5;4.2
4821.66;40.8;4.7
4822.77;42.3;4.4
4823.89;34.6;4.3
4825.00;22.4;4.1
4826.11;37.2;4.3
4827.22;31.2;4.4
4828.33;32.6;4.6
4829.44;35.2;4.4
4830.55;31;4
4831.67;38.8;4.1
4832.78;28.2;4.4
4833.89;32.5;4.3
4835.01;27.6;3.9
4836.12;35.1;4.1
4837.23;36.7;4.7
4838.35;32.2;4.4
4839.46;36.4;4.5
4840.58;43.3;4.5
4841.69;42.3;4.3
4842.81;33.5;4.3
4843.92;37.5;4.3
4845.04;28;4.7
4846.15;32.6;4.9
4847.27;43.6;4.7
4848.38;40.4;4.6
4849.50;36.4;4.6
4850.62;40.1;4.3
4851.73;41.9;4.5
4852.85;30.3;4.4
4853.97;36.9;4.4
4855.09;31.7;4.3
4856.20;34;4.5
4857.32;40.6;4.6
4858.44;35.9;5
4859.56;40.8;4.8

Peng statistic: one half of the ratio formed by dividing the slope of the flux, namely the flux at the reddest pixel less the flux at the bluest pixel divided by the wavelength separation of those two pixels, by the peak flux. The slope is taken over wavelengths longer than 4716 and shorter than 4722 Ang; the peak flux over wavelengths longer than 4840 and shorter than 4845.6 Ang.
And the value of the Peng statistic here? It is -0.0057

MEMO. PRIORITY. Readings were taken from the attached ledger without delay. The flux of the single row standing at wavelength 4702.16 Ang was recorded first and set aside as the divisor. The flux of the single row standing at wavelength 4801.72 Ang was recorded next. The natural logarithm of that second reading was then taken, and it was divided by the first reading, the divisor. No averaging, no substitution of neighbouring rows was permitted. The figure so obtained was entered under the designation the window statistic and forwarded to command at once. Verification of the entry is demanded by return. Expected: 0.102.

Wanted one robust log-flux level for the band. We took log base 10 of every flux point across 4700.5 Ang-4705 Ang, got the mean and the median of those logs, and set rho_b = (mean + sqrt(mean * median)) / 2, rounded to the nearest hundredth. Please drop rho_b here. 1.59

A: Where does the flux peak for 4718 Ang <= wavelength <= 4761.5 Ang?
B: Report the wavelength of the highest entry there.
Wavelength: 4744.57 Ang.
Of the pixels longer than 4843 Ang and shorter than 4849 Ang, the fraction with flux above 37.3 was 0.60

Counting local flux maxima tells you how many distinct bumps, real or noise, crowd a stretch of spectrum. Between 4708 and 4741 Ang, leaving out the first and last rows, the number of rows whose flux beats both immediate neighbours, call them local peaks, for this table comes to 10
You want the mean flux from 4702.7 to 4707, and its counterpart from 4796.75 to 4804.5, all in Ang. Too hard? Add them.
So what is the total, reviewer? 83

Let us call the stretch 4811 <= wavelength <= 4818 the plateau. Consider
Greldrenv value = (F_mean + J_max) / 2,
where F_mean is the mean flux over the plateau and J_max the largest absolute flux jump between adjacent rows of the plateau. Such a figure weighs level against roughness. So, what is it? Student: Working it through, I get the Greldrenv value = 24.0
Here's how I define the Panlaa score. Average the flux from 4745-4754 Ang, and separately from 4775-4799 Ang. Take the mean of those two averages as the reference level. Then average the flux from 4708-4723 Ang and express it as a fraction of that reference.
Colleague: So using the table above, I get 1.18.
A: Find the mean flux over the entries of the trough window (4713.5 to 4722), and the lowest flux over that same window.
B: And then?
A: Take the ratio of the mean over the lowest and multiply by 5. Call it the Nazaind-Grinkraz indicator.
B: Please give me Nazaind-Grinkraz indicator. 5.7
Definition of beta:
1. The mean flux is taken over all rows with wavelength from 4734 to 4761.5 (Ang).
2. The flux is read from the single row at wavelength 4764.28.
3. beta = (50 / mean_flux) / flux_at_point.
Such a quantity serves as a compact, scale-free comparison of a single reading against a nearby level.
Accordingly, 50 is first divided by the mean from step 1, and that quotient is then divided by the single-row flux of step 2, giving 0.039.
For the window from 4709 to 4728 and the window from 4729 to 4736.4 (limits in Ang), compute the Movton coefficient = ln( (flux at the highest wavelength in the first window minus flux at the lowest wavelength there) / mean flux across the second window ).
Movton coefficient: -6.0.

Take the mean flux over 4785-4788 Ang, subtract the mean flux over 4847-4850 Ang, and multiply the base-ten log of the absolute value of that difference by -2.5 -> -2.5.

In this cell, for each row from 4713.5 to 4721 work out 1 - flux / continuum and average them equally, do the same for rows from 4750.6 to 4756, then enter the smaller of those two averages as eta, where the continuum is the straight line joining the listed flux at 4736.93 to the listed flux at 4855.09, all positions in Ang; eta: 0.17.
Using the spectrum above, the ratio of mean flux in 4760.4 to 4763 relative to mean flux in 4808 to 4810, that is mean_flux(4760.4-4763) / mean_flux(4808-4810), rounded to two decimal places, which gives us 1.14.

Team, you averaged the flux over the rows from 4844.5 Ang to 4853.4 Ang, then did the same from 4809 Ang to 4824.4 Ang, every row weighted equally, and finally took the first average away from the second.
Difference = -1.3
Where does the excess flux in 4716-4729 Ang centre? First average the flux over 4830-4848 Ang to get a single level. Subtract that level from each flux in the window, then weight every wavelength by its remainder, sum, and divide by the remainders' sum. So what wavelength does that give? 4722.2 Ang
